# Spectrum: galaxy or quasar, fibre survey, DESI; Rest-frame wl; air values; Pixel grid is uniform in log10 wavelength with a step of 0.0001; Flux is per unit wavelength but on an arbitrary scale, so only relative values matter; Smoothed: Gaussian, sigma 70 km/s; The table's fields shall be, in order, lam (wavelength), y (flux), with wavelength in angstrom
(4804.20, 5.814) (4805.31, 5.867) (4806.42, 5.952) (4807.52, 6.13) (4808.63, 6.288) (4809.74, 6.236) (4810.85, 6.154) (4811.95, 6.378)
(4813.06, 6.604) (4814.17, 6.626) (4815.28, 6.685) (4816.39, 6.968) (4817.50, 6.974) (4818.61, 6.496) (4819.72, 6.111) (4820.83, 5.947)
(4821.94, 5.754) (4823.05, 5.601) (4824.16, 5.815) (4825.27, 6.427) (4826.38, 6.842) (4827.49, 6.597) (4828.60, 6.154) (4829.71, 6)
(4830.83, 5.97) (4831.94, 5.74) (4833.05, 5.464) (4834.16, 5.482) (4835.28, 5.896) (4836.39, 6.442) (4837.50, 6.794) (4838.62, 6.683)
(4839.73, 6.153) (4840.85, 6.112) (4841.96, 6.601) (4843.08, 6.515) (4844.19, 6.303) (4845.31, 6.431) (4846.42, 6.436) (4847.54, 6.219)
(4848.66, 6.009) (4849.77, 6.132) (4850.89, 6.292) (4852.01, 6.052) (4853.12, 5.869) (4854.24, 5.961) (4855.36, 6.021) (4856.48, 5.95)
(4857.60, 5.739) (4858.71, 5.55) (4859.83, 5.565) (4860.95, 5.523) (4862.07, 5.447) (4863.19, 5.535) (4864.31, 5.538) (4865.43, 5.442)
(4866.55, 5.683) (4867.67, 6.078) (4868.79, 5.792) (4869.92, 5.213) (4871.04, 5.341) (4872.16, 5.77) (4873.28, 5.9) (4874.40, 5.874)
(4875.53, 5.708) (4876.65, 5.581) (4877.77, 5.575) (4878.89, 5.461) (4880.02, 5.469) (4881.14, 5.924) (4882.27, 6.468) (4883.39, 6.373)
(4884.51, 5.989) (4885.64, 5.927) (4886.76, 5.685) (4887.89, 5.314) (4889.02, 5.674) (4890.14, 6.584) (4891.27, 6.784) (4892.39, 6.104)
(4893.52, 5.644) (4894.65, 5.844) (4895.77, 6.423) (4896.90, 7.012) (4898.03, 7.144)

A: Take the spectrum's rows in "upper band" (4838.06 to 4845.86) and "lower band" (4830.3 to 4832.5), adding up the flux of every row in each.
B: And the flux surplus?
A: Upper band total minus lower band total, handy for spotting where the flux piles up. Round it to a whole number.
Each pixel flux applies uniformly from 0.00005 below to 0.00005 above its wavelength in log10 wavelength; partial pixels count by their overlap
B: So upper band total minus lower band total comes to 33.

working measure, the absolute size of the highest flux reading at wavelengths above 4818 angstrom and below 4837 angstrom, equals 6.84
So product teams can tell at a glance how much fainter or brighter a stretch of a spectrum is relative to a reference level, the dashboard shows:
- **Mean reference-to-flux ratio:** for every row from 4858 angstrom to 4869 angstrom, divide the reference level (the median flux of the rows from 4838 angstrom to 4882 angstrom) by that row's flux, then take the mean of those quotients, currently 1.05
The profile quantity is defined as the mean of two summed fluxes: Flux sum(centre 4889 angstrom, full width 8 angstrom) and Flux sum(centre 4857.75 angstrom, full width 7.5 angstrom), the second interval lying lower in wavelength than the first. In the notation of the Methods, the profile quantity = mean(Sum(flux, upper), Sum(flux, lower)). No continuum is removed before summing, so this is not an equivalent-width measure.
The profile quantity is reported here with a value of 41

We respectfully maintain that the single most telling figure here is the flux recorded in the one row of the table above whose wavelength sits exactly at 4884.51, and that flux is 5.989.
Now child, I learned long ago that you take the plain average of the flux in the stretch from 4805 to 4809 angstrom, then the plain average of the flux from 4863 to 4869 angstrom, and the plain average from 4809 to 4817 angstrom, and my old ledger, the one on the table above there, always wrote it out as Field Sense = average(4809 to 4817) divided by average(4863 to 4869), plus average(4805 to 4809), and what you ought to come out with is 7.21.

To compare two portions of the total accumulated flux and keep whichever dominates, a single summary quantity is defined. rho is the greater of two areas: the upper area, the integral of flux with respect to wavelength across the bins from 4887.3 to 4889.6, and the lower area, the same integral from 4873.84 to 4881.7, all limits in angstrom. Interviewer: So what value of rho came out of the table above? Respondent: 44.5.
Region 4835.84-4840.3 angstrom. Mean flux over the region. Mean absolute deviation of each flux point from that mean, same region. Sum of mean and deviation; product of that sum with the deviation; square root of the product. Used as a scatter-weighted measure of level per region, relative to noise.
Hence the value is 1.2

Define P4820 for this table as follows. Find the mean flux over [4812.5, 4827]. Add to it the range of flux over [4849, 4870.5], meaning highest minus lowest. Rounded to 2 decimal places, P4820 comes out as 7.45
